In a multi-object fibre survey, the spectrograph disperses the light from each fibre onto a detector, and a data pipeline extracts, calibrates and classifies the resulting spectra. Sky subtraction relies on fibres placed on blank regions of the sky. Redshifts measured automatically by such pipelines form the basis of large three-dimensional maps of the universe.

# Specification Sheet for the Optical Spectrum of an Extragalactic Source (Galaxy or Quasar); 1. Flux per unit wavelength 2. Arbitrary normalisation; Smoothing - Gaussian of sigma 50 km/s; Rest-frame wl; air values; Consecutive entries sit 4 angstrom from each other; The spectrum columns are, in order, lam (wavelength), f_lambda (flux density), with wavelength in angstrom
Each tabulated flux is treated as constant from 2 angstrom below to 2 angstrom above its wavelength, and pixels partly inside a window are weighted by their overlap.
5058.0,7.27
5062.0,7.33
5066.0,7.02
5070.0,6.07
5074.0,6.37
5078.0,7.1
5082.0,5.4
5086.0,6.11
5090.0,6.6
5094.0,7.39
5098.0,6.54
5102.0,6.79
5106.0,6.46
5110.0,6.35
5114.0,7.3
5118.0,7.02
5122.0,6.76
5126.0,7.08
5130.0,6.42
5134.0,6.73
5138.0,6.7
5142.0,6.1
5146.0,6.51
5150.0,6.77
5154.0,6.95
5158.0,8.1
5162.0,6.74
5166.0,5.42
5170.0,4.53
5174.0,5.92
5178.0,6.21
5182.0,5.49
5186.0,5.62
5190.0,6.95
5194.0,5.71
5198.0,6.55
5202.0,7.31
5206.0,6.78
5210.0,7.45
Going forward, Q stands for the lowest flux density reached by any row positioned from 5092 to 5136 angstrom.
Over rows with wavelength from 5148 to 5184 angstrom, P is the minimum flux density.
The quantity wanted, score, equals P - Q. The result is -1.82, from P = 4.53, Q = 6.35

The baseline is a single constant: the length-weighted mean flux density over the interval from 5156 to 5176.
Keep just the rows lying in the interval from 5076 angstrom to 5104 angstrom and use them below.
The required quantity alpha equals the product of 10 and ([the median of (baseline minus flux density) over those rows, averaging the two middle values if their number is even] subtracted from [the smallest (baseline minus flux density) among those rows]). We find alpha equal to -7.9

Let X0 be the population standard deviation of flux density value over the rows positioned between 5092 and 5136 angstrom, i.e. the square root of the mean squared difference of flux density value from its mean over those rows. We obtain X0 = 0.34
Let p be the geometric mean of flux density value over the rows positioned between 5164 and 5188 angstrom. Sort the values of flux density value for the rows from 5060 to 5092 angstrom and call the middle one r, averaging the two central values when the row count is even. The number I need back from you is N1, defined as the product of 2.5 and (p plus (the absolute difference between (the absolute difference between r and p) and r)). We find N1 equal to 27.5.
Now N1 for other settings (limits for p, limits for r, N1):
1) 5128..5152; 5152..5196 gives 29.6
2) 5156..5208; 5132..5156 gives 30.9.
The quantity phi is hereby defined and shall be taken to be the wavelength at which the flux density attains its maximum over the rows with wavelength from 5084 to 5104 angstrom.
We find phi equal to 5094.0 angstrom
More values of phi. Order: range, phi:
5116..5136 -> 5126.0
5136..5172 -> 5158.0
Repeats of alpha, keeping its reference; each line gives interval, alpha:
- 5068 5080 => -7.3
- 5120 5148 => -3.8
